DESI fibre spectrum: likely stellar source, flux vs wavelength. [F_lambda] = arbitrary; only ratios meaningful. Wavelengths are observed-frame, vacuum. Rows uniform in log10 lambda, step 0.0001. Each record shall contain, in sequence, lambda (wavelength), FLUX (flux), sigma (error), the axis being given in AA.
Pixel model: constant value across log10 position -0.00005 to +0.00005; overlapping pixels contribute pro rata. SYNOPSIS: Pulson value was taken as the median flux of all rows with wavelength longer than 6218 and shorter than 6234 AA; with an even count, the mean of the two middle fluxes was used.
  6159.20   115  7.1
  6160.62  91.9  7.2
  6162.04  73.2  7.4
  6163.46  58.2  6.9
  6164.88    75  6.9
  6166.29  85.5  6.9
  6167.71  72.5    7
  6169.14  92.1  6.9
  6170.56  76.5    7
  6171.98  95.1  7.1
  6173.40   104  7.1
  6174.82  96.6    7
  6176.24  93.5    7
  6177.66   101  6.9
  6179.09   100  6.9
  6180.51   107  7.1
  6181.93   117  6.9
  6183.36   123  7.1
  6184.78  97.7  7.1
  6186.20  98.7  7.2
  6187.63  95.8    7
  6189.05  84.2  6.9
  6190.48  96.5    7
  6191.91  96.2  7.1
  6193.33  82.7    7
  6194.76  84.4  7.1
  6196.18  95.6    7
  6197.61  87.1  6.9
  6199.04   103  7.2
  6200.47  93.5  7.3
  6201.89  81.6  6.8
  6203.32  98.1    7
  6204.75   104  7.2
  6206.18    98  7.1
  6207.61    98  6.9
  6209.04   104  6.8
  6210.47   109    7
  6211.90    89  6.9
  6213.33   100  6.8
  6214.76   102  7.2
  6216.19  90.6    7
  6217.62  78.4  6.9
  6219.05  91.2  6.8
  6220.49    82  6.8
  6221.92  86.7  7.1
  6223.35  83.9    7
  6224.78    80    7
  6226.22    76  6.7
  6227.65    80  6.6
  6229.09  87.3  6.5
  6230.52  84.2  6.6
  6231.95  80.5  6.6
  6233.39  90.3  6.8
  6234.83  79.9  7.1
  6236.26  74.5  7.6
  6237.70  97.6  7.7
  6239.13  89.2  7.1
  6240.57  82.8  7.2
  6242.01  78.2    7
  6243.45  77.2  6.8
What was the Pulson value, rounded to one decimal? 83.9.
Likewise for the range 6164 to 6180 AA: 93.5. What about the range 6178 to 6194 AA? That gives 97.7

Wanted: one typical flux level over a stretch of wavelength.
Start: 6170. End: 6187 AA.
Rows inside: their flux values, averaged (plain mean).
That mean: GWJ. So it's 101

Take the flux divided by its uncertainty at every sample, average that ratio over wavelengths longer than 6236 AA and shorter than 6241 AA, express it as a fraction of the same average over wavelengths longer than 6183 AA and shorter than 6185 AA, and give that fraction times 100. 75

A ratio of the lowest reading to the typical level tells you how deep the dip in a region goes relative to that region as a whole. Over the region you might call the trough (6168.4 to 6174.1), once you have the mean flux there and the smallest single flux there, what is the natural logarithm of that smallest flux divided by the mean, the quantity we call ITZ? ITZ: -0.18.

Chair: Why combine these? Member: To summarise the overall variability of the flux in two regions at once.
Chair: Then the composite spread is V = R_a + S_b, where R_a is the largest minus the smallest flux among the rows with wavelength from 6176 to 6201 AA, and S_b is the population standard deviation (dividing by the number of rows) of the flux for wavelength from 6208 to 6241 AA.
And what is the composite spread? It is 49.4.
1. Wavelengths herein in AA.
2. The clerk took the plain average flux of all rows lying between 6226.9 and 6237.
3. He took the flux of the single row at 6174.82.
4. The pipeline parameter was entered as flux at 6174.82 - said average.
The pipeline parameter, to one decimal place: 14.2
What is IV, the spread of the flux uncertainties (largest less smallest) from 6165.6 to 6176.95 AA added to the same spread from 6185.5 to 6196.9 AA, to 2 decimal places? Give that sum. 0.50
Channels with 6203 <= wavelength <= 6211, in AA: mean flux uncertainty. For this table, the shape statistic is 7.00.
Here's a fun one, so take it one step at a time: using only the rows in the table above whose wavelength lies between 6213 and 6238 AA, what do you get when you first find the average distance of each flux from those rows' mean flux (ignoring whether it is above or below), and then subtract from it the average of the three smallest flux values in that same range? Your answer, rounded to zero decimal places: -70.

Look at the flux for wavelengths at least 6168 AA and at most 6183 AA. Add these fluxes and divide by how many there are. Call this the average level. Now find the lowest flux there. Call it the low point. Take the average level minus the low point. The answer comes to 22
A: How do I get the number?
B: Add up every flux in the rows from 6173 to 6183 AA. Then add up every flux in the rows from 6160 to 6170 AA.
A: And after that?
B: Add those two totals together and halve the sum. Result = 634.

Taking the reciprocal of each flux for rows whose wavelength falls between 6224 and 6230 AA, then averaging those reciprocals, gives 0.0124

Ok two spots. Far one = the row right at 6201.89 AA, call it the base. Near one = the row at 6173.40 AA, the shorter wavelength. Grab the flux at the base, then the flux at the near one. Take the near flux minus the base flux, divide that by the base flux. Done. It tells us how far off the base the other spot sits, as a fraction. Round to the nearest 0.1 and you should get 0.3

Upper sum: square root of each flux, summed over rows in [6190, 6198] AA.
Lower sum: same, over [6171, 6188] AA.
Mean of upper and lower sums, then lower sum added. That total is 211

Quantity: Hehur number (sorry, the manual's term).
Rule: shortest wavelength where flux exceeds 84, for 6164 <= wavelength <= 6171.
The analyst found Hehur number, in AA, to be 6166.29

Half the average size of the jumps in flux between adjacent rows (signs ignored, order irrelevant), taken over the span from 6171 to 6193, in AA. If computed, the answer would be 3.7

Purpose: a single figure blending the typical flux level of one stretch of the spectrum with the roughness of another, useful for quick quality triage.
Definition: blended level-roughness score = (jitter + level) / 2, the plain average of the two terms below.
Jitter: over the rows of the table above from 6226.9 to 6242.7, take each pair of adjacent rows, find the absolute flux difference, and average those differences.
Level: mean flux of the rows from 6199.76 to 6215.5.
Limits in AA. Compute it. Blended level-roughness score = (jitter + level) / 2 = 53.1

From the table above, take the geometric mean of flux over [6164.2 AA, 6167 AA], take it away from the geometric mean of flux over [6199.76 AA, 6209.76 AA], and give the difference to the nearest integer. 16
